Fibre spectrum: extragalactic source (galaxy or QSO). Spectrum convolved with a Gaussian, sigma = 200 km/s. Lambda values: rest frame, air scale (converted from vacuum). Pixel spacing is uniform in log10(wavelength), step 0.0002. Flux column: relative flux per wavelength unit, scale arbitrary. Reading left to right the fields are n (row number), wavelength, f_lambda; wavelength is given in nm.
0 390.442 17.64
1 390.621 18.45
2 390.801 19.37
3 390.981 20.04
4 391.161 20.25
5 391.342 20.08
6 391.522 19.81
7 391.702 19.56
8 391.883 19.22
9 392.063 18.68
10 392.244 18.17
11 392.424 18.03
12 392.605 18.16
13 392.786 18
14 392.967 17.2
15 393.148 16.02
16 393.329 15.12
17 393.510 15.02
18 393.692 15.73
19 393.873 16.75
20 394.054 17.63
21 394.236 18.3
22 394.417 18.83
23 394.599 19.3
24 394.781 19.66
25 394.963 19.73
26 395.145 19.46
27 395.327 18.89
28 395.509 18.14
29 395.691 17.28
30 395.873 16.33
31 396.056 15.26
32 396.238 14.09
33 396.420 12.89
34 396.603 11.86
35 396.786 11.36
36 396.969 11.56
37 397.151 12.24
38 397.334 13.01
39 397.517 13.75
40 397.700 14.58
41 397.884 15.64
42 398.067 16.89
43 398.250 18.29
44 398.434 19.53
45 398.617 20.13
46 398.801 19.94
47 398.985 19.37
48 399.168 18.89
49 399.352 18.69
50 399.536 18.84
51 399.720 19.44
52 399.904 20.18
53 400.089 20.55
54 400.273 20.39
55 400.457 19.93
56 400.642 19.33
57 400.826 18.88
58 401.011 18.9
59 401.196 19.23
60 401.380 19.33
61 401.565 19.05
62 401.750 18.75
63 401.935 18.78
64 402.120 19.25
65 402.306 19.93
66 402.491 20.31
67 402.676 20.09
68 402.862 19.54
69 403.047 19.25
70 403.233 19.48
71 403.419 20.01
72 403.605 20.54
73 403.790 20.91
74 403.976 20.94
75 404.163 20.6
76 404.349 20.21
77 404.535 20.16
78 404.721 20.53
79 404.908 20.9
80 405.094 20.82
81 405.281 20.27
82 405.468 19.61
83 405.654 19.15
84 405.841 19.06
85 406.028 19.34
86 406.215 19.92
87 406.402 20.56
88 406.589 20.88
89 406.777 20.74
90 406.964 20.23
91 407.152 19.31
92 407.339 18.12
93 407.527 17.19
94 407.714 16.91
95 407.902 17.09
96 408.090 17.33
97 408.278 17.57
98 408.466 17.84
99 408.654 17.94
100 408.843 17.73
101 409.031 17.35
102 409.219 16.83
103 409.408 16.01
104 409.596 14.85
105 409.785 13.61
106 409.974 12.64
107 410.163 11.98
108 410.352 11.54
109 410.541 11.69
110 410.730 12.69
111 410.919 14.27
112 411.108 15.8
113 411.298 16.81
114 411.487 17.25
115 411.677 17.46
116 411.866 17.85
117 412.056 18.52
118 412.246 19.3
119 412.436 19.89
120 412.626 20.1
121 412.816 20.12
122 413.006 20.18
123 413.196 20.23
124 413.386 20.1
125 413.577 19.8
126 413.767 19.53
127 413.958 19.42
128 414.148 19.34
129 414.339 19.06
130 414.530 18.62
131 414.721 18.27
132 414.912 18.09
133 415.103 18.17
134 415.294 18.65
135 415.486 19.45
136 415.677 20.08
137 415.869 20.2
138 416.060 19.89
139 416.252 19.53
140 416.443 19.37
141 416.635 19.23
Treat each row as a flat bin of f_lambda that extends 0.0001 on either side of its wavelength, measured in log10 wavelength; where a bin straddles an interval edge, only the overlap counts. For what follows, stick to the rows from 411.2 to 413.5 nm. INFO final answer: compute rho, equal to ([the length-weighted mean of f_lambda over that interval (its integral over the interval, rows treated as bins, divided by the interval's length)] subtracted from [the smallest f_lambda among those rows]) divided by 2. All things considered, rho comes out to -1.1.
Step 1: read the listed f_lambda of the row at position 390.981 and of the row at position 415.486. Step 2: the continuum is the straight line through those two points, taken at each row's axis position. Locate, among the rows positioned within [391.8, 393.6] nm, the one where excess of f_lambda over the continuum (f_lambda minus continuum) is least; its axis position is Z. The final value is 393.510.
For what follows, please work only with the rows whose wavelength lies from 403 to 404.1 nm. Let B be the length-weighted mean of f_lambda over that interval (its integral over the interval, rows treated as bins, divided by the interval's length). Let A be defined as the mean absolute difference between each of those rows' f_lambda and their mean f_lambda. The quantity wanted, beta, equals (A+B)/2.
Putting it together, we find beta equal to 10.42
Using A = 0.61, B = 20.2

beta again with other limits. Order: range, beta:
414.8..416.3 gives 9.98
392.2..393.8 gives 9.00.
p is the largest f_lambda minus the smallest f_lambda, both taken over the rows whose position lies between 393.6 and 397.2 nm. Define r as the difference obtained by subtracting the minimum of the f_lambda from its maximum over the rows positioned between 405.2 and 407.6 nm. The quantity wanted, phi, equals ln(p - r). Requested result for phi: 1.54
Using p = 8.4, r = 3.69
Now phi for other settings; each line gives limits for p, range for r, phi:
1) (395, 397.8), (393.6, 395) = 1.41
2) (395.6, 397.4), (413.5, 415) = 1.44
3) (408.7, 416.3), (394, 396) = 1.67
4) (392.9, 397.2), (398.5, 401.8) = 1.87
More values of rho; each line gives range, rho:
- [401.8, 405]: -0.6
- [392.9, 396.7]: -2.5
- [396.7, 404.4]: -3.6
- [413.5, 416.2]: -0.5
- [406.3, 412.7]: -2.7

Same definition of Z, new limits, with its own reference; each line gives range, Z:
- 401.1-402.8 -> 401.750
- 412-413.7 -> 412.056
